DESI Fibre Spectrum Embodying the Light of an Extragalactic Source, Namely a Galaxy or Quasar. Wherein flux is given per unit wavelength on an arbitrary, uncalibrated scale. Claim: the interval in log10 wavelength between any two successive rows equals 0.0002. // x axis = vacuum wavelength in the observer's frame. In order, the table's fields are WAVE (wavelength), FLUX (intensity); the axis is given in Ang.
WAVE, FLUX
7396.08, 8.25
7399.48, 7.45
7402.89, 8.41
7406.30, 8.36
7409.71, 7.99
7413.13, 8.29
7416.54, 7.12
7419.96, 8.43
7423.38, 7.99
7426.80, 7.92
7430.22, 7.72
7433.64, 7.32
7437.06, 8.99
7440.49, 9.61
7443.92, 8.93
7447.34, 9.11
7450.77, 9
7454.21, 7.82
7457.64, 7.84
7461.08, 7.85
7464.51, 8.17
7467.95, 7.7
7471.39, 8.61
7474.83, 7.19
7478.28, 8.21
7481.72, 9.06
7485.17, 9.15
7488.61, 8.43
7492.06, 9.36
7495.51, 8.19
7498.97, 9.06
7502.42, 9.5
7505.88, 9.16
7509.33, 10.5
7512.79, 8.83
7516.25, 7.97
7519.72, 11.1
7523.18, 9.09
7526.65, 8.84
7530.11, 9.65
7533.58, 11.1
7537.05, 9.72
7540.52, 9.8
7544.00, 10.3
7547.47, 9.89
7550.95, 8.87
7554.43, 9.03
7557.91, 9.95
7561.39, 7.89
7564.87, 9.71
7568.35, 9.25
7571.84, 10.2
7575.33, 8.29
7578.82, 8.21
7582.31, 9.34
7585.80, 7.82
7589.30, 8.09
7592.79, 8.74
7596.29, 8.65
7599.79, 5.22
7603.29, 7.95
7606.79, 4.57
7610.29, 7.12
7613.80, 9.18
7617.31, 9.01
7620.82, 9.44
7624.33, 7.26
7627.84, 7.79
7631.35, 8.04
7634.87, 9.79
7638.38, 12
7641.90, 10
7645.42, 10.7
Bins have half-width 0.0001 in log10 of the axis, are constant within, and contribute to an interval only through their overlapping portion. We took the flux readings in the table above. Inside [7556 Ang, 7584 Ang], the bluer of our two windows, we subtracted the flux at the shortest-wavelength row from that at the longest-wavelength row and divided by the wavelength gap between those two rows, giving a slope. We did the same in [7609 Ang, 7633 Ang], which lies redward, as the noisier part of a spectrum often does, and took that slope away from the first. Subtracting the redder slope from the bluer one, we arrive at -0.1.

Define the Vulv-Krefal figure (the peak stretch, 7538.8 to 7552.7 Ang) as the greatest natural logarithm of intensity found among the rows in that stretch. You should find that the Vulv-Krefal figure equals 2.33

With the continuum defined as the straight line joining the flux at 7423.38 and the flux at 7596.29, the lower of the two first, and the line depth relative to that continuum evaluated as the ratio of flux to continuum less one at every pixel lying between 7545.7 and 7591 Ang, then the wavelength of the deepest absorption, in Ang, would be 7585.80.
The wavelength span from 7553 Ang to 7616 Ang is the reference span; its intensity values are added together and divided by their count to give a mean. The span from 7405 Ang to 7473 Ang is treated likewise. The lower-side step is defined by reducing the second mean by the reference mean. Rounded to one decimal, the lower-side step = -0.1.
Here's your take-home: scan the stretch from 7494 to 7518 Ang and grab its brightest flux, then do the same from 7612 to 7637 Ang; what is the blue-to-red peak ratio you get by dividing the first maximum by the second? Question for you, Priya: 1.07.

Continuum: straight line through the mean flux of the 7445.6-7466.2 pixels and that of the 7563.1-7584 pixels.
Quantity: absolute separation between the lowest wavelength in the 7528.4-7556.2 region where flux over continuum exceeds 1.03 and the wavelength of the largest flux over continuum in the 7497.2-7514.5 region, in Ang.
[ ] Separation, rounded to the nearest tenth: 20.8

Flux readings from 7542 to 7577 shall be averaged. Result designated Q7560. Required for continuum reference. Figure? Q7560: 9.34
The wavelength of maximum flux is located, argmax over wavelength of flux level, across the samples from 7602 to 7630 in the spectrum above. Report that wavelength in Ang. 7620.82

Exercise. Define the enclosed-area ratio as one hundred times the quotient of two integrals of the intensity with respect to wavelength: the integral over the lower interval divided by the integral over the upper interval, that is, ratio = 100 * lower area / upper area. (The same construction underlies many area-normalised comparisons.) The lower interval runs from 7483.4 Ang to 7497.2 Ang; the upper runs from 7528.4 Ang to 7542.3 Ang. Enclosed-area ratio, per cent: 87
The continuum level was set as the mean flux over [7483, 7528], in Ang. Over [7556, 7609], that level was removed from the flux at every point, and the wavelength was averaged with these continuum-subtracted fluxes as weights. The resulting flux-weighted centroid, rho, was 7599.6 Ang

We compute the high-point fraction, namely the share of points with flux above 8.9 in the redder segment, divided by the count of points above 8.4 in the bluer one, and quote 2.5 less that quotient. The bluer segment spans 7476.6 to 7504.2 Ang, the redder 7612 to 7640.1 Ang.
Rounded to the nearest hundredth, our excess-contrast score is 2.40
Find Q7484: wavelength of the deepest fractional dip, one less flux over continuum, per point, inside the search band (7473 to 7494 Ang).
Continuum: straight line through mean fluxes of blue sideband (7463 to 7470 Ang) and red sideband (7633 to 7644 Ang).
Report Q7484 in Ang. 7474.83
